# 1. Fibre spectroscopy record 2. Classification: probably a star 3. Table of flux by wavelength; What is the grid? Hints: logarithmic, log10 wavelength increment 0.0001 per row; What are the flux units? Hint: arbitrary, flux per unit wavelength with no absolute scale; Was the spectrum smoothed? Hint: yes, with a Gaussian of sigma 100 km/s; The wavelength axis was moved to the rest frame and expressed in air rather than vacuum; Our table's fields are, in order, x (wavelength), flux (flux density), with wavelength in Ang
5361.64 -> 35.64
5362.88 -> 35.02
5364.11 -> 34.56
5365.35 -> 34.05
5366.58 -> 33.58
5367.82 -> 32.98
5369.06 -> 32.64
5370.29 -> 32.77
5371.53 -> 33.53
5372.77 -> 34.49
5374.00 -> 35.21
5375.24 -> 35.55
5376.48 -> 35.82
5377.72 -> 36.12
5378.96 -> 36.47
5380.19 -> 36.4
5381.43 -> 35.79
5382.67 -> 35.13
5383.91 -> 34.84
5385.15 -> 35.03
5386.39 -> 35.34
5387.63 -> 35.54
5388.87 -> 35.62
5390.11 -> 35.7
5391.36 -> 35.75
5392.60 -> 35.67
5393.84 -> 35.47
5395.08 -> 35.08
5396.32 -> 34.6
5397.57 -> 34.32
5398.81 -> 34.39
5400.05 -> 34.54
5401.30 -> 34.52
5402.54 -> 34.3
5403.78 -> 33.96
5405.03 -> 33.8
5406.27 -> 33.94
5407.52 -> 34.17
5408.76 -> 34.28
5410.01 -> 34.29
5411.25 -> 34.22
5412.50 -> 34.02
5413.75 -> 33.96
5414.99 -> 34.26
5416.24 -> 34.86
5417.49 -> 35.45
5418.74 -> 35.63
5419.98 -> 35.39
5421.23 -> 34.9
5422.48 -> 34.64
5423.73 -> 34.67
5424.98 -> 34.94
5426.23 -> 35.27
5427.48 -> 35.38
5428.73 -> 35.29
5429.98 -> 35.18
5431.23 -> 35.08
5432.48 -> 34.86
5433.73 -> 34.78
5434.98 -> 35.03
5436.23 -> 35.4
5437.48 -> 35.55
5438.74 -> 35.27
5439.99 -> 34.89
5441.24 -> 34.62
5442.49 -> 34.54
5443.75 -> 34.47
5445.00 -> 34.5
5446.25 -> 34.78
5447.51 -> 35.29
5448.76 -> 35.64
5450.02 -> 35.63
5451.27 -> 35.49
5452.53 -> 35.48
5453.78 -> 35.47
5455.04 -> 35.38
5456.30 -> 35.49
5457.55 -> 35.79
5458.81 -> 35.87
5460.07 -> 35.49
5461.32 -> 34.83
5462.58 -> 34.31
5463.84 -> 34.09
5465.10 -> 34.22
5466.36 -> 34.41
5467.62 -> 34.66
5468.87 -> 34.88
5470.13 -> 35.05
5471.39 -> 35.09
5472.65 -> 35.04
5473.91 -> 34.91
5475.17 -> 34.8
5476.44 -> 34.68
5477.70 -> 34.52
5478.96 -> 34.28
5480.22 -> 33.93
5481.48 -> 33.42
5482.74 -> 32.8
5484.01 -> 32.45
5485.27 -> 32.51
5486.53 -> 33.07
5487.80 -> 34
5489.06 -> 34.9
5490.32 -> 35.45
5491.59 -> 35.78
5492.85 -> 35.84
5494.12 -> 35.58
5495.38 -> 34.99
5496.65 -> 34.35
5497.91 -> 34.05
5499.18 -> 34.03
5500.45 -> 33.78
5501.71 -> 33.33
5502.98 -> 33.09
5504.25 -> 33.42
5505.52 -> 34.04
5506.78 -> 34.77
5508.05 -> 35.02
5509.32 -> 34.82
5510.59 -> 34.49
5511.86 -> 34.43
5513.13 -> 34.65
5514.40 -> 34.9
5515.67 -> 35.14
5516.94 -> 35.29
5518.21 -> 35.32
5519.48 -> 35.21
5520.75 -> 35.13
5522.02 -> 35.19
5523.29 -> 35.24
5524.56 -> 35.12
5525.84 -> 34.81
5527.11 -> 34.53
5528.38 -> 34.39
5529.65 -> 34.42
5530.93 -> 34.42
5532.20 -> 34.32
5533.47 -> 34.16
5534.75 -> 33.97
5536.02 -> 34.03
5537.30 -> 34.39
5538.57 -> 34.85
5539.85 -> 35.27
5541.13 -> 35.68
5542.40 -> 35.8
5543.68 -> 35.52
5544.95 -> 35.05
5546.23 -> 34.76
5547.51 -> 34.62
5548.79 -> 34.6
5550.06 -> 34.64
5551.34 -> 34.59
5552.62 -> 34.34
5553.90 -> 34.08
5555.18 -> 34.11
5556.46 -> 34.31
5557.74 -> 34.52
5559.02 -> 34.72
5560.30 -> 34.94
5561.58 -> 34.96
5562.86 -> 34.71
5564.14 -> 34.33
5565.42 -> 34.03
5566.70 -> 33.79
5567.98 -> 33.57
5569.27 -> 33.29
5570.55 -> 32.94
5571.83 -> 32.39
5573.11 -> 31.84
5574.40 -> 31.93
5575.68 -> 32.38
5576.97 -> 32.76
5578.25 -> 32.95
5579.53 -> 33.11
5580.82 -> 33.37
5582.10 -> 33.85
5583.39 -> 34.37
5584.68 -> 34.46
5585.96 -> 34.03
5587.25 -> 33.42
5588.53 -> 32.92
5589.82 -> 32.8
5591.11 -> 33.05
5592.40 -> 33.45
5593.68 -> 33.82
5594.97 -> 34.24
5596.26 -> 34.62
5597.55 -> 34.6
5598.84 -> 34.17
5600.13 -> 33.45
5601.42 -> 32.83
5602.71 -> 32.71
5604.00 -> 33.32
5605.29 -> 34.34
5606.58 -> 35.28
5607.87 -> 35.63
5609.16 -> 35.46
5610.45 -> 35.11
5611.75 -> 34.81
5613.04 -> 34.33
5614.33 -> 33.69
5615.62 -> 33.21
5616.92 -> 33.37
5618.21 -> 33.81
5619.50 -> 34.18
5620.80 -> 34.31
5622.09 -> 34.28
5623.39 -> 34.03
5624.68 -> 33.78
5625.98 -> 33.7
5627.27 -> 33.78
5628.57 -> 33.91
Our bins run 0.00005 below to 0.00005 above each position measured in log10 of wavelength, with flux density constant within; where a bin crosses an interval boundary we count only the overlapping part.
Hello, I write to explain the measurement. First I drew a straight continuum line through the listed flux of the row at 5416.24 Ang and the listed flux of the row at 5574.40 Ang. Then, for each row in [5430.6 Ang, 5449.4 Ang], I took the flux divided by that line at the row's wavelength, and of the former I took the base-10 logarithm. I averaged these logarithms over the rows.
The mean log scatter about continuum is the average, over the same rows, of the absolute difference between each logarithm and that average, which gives 0.0040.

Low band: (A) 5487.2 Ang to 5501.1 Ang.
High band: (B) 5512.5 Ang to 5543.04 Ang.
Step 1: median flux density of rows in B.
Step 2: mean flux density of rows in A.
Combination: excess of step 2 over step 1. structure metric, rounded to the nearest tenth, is -0.1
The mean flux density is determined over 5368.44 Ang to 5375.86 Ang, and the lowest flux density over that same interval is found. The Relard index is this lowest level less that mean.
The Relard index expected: -1.4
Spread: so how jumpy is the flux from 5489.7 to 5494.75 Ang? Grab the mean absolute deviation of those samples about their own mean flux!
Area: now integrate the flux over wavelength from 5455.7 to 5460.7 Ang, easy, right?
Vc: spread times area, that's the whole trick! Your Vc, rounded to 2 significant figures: 26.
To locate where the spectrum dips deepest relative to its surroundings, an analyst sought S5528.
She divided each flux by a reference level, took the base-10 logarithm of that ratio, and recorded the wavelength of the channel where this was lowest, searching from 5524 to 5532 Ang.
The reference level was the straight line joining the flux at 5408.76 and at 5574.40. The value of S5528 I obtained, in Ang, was 5528.38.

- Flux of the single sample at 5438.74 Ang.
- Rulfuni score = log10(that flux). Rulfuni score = 1.547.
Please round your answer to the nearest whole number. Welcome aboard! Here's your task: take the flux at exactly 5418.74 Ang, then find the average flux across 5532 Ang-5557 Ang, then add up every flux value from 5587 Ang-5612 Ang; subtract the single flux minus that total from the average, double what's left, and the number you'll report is 1358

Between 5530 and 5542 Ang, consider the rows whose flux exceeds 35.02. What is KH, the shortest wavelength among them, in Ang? 5539.85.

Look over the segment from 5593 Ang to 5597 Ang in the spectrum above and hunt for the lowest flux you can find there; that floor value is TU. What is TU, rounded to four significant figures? 33.82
